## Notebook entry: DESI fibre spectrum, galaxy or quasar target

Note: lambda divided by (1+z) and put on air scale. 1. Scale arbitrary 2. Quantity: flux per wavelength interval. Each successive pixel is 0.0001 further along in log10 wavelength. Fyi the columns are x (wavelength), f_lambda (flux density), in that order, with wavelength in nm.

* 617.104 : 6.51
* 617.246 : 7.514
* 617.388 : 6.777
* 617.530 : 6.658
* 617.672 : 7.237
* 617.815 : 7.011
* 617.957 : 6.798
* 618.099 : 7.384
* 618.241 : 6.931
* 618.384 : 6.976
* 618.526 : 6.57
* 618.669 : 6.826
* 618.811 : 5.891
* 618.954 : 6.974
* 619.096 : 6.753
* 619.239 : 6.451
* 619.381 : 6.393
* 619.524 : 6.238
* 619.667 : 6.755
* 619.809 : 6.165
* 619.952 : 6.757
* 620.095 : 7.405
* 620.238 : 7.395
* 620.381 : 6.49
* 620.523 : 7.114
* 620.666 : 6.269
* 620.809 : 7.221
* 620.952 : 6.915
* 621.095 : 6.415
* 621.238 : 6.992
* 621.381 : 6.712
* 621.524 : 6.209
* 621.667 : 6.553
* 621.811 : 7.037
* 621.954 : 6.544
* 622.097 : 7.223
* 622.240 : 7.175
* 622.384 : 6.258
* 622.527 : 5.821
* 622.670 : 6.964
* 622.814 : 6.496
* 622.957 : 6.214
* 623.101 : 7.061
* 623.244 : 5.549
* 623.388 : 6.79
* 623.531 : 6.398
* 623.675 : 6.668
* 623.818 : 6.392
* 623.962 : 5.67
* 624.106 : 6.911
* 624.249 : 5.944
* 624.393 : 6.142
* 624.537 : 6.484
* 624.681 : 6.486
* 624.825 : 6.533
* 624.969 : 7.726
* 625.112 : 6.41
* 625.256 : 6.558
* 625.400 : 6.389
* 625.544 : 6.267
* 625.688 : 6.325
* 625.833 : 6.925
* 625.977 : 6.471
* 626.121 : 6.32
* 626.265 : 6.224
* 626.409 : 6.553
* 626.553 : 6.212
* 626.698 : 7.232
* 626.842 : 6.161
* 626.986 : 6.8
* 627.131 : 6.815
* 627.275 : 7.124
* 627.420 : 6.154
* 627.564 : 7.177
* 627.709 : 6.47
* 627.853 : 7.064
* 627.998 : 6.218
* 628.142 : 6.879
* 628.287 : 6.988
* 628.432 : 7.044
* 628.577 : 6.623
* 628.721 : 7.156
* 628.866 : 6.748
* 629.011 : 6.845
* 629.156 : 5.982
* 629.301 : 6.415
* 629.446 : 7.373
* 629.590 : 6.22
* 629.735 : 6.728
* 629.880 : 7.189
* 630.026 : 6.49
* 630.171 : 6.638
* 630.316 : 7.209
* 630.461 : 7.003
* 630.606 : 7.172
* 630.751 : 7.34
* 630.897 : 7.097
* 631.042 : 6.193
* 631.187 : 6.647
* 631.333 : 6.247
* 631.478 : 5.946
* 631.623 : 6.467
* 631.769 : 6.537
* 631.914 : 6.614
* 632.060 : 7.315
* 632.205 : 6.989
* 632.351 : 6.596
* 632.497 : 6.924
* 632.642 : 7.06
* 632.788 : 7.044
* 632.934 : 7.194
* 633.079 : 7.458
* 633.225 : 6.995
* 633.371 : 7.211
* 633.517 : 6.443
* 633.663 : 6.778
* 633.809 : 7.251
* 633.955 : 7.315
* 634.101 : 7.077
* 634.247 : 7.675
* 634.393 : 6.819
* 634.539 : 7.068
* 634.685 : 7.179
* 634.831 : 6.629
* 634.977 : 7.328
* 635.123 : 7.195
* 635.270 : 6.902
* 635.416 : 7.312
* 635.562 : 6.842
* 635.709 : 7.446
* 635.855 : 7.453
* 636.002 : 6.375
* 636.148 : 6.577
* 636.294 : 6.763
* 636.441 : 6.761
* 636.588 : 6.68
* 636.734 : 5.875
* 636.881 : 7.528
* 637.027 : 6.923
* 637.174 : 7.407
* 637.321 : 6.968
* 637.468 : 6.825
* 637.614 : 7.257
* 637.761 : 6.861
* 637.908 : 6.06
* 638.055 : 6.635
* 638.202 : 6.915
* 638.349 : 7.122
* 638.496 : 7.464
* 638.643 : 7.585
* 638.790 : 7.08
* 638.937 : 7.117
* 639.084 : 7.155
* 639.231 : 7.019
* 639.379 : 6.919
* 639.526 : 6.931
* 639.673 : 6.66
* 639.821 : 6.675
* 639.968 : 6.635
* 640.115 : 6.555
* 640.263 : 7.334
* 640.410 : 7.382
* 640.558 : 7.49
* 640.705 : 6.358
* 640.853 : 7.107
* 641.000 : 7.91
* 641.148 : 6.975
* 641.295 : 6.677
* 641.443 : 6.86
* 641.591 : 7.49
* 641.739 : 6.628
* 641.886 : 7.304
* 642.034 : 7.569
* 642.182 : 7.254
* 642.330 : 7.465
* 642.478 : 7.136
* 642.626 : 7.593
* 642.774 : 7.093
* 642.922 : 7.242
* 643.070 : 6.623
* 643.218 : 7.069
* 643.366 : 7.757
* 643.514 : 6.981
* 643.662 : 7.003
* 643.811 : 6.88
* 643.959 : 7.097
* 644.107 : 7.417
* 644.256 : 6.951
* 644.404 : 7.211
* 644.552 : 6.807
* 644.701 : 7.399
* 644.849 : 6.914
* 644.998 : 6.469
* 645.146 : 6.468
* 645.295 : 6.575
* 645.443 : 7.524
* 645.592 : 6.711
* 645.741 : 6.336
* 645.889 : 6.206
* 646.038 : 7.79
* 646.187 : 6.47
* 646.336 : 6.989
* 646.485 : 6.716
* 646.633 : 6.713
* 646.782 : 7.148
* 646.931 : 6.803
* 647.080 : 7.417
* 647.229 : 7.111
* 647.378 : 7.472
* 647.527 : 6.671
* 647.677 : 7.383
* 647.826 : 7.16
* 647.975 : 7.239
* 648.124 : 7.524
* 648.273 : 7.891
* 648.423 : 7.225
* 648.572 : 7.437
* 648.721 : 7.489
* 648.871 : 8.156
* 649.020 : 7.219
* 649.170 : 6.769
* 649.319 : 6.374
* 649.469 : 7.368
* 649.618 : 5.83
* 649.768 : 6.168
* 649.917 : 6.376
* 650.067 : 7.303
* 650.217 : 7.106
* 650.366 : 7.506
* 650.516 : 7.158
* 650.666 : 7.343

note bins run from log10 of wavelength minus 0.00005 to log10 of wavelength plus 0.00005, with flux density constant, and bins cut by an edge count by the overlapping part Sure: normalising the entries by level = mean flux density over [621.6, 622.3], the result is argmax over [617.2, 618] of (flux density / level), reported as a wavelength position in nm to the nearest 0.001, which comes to 617.246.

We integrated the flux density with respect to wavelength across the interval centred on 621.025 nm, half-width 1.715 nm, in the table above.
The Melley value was 23.0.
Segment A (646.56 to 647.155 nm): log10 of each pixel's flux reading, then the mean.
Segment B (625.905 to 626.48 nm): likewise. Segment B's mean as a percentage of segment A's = 95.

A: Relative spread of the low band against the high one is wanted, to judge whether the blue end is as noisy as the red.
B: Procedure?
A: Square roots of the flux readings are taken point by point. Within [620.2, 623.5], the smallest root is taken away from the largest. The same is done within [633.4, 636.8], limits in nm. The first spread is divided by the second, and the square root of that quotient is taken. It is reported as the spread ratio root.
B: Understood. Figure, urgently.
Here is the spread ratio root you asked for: 1.02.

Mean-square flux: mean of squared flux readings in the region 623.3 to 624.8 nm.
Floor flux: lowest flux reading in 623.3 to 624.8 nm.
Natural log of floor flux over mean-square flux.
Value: -1.98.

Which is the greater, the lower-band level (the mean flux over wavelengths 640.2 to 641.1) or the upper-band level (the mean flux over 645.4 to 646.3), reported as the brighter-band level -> 7.26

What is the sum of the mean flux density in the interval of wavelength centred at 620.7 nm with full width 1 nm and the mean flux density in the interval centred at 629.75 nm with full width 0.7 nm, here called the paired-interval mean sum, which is 13.6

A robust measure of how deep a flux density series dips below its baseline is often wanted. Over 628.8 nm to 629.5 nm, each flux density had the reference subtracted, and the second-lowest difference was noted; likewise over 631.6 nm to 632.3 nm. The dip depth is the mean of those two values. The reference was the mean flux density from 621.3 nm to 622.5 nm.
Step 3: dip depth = -0.2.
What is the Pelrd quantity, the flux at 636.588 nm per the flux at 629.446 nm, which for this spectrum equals 0.91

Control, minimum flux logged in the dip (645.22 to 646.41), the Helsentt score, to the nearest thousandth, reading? 6.206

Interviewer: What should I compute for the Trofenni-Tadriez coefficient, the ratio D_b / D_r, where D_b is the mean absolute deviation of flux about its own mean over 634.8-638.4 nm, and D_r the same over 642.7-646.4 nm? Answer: 0.97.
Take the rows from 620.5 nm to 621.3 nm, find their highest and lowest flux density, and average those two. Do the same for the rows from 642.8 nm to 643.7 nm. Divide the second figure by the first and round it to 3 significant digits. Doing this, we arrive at 1.07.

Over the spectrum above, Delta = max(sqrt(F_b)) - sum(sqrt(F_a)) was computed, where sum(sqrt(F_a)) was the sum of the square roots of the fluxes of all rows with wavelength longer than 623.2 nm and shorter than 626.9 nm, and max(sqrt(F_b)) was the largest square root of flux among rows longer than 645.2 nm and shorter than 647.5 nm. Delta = -63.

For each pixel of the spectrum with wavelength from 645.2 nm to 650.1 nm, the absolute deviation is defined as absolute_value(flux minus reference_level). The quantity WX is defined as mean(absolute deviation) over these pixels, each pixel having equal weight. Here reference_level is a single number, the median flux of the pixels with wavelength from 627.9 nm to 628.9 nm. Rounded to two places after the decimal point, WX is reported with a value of 0.48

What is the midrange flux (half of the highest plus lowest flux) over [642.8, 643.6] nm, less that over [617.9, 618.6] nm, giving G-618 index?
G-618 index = 0.21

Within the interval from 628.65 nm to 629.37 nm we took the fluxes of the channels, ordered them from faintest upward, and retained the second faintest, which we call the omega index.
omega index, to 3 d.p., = 6.415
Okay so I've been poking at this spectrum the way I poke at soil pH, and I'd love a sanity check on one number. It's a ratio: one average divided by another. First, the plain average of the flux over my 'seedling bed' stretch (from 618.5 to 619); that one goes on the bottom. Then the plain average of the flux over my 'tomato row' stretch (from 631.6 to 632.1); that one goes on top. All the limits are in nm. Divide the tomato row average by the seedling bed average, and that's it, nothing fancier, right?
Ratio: 1.03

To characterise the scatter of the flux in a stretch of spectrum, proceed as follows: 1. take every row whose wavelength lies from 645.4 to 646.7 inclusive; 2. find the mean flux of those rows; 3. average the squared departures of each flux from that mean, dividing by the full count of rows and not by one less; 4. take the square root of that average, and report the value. 0.50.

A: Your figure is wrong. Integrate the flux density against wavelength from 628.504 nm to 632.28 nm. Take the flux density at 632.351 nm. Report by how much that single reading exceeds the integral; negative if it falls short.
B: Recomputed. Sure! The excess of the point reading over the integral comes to -18.8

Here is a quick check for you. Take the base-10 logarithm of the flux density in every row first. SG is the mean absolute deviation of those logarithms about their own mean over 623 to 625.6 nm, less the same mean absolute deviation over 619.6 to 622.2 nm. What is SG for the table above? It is 0.001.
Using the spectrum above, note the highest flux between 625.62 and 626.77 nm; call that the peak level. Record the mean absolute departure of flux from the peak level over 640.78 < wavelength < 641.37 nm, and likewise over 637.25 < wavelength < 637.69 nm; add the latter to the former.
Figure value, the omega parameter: 0.64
